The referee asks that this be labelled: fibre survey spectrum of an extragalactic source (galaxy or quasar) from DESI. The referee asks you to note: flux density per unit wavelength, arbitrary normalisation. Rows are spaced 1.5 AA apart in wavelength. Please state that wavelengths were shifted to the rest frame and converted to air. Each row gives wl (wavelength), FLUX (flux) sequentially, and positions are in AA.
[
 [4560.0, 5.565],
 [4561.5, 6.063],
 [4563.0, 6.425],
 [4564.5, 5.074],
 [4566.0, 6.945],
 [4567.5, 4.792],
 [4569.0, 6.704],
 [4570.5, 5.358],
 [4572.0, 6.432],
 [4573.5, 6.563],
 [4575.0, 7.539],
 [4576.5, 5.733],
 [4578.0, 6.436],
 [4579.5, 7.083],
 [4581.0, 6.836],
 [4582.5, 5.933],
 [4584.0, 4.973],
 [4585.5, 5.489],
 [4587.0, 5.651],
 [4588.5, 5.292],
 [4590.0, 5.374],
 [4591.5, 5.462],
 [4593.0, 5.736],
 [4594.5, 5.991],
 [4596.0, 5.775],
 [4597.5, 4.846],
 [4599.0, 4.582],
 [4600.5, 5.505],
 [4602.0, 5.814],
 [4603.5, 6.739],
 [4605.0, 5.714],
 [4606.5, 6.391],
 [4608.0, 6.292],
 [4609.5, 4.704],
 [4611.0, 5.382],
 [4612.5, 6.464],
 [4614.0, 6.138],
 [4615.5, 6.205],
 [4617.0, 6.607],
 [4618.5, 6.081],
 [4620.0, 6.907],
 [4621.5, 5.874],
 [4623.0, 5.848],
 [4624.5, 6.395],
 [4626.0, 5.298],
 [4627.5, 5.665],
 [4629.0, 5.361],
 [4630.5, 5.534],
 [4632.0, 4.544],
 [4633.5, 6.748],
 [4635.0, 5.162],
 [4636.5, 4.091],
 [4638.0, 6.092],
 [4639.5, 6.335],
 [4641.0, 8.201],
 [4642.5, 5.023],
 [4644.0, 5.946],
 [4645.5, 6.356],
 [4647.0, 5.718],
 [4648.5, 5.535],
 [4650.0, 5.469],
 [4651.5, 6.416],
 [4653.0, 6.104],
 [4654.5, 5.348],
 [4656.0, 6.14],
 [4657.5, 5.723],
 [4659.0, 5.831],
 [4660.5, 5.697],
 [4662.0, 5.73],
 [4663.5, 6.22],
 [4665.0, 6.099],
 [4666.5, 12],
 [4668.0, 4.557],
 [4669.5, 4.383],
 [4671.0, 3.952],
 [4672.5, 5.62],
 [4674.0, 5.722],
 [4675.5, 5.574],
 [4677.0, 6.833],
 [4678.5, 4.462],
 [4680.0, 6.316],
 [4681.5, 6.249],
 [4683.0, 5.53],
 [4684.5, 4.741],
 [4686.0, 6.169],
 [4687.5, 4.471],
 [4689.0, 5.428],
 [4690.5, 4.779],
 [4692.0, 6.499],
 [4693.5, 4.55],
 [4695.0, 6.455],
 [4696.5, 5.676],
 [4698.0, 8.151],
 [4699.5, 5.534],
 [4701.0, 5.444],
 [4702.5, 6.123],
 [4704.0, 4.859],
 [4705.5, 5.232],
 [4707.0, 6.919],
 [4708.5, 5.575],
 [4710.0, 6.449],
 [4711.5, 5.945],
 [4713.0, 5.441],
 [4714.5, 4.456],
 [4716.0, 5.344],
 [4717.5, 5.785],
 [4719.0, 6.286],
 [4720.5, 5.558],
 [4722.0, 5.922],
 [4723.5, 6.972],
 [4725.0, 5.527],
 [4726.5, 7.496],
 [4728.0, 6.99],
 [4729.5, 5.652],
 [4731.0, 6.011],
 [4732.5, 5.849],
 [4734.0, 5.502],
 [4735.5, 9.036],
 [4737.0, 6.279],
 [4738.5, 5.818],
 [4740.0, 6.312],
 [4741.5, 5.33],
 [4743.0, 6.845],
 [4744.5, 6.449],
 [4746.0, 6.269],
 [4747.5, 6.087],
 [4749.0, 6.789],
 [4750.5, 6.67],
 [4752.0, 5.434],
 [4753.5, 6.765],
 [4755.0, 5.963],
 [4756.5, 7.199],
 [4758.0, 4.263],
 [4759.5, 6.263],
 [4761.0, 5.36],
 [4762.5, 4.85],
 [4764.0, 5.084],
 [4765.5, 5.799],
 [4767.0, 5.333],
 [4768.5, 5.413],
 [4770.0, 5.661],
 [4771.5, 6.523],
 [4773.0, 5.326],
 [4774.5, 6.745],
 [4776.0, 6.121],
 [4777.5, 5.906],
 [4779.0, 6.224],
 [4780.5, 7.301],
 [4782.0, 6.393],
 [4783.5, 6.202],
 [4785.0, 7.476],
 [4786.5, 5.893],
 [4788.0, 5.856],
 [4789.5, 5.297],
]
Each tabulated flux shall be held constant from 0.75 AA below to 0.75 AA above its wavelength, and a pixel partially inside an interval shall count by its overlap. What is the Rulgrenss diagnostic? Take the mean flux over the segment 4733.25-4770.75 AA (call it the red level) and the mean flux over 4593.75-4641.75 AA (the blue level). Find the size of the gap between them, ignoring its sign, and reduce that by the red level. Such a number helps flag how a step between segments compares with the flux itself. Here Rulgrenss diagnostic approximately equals -5.85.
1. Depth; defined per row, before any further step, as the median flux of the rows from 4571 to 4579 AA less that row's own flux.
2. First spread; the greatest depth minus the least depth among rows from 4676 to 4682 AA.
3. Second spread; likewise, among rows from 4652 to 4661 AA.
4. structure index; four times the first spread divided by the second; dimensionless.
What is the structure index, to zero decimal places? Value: 12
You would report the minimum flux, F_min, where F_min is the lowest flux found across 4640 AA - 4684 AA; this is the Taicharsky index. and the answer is 3.952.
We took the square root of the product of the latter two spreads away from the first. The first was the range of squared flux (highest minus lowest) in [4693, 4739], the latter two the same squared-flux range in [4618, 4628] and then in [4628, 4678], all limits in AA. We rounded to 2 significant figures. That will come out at 12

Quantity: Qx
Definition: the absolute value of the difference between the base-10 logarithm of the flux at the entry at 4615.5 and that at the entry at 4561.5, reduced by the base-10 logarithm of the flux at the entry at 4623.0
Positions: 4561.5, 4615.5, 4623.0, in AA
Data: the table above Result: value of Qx -0.76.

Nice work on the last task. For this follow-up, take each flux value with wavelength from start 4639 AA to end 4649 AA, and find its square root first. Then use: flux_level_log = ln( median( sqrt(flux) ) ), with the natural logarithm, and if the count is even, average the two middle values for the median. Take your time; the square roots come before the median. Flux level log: 0.891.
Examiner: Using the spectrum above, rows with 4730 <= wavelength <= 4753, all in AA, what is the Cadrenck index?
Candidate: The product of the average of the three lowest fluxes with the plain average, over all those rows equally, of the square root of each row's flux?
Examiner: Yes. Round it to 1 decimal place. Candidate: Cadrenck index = 13.6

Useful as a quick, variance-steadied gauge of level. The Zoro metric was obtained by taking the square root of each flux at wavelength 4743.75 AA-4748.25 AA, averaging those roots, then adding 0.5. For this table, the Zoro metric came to 3.003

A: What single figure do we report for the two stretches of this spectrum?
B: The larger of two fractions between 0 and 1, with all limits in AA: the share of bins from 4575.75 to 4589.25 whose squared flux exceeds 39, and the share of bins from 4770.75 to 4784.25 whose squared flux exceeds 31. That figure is 0.89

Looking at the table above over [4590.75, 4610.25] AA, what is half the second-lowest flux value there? 2.35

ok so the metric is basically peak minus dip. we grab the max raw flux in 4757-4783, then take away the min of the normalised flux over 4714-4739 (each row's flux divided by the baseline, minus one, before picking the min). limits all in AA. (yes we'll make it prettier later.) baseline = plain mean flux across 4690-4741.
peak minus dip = 7.6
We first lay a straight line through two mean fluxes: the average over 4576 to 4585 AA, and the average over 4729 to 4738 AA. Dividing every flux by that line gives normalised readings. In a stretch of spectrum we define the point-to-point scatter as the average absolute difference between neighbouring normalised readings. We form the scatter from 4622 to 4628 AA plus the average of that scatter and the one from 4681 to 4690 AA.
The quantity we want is 0.25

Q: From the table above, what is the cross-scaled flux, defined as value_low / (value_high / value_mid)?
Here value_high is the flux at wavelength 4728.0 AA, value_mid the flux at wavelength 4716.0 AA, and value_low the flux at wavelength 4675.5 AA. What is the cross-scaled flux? 4.3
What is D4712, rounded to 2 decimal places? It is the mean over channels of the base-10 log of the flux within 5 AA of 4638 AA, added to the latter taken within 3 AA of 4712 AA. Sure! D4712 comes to 1.51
